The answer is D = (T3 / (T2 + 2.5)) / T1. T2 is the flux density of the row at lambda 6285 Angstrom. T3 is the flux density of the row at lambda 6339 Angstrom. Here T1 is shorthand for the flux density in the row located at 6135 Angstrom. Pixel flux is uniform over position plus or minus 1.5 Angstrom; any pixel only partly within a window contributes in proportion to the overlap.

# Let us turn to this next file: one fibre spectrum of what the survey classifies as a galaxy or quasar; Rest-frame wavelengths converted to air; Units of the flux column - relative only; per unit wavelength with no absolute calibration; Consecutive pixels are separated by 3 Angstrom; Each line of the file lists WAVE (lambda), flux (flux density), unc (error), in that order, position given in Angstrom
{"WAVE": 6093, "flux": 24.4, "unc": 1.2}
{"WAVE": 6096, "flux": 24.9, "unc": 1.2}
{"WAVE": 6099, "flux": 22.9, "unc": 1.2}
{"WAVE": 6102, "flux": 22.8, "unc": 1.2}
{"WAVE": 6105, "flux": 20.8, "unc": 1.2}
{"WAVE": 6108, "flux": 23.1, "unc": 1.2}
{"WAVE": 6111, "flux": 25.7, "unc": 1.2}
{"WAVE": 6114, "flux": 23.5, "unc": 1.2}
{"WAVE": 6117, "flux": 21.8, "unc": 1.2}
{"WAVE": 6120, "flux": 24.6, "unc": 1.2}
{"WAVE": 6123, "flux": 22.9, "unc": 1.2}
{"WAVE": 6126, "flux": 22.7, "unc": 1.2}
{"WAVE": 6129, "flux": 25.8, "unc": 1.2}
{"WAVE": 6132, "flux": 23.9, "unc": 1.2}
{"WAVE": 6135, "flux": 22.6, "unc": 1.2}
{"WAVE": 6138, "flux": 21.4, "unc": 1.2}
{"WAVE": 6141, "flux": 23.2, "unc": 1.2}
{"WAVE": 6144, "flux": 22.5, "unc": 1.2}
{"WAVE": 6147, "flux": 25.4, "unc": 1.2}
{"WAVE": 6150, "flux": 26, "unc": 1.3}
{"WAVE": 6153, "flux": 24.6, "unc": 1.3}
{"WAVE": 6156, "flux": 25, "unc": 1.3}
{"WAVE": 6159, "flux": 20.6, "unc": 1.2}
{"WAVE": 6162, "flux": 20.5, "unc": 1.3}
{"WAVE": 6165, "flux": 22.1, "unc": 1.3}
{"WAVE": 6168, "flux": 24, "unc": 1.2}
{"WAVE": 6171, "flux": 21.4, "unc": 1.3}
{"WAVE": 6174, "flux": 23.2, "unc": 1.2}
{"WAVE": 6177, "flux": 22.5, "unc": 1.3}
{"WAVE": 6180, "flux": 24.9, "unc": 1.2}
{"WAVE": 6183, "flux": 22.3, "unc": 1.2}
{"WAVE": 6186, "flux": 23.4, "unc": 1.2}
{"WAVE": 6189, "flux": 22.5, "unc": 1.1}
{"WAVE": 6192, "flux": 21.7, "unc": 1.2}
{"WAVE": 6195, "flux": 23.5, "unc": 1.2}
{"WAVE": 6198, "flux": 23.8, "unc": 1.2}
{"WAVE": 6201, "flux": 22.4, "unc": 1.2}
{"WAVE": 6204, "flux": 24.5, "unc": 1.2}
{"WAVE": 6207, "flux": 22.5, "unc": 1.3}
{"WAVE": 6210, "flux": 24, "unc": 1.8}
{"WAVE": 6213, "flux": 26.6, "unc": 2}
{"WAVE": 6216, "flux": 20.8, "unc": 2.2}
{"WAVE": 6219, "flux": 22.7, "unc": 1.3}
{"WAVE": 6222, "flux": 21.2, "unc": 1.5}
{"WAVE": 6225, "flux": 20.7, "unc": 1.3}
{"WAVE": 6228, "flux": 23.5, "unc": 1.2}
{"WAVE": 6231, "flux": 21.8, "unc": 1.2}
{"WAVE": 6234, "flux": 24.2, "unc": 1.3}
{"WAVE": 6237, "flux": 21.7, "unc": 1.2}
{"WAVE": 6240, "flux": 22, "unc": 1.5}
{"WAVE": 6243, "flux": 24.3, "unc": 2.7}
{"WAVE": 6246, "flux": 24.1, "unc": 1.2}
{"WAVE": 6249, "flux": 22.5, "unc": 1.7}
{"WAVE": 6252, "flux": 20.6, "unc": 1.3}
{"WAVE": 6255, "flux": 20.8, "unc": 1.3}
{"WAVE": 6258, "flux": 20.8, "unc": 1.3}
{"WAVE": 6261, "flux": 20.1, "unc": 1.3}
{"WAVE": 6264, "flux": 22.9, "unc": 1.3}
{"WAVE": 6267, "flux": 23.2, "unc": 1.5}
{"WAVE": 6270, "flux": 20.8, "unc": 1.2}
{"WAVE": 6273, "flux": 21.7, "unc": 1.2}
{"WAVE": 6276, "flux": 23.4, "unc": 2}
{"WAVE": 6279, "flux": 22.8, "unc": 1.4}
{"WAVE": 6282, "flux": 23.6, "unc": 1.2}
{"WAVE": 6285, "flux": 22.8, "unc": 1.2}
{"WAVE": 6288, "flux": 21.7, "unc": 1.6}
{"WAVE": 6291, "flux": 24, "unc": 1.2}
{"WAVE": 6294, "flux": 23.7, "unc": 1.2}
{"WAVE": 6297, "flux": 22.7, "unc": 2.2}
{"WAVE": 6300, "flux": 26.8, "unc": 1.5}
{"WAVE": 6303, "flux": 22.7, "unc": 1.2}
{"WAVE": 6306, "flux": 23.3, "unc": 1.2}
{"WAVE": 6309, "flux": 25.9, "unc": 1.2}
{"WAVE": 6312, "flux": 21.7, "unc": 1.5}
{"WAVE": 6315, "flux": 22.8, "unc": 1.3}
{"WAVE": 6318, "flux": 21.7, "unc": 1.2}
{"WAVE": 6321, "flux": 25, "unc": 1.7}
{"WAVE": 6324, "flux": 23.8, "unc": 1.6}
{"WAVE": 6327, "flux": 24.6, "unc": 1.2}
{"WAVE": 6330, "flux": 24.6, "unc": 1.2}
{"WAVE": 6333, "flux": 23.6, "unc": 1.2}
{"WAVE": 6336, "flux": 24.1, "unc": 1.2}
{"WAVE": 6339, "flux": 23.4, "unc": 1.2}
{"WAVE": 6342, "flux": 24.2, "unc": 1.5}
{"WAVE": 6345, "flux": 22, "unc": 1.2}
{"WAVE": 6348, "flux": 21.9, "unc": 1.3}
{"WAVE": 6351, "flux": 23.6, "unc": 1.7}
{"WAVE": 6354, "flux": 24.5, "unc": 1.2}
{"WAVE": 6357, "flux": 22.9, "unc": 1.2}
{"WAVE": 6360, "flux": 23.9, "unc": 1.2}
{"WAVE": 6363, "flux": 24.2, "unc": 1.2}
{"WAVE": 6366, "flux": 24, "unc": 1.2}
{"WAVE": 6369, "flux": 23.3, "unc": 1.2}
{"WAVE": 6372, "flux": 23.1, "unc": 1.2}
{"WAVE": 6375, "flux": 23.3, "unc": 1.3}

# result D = 0.0409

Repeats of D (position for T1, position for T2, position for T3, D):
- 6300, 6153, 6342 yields 0.0333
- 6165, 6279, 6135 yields 0.0404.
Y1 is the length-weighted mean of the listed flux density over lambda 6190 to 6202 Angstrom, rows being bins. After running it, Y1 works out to 22.85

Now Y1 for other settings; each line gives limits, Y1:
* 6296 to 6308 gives 24.01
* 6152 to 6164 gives 22.57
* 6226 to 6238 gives 22.76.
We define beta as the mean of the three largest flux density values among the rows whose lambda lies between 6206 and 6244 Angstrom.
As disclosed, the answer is 25.0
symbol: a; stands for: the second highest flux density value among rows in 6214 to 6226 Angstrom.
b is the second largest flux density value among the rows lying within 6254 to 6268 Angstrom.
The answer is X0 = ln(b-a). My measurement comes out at 0.5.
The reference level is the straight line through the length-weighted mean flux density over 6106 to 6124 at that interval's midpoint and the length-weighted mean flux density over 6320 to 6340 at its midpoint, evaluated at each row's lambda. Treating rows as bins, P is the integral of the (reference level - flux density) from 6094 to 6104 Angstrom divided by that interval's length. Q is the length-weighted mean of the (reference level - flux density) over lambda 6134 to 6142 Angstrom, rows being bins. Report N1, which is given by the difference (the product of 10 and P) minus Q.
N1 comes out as -0.7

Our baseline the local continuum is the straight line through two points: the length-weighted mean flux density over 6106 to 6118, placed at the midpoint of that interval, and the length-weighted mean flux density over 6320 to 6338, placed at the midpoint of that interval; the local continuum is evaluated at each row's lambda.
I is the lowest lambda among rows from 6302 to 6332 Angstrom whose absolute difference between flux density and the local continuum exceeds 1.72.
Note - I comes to 6309 Angstrom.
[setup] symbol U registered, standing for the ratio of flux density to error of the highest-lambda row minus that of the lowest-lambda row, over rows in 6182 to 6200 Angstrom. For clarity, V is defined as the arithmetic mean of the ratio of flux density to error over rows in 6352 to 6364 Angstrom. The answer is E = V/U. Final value 16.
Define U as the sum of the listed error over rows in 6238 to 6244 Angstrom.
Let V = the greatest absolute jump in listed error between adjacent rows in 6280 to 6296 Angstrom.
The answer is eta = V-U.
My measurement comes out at -3.8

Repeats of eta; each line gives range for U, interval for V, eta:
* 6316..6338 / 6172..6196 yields -9.2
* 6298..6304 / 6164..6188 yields -2.6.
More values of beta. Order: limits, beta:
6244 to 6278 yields 23.6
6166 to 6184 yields 24.0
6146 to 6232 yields 26.0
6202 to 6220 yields 25.0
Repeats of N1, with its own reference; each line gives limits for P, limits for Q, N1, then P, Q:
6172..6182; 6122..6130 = 3.7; 0.4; -0.2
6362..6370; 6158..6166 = 1.5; 0.4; 2.6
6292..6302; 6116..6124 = -2.7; -0.2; 0.4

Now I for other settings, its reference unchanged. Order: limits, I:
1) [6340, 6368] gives 6345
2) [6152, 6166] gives 6159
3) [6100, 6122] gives 6105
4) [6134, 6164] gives 6138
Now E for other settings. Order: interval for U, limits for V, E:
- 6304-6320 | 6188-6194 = -14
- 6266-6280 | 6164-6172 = 22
